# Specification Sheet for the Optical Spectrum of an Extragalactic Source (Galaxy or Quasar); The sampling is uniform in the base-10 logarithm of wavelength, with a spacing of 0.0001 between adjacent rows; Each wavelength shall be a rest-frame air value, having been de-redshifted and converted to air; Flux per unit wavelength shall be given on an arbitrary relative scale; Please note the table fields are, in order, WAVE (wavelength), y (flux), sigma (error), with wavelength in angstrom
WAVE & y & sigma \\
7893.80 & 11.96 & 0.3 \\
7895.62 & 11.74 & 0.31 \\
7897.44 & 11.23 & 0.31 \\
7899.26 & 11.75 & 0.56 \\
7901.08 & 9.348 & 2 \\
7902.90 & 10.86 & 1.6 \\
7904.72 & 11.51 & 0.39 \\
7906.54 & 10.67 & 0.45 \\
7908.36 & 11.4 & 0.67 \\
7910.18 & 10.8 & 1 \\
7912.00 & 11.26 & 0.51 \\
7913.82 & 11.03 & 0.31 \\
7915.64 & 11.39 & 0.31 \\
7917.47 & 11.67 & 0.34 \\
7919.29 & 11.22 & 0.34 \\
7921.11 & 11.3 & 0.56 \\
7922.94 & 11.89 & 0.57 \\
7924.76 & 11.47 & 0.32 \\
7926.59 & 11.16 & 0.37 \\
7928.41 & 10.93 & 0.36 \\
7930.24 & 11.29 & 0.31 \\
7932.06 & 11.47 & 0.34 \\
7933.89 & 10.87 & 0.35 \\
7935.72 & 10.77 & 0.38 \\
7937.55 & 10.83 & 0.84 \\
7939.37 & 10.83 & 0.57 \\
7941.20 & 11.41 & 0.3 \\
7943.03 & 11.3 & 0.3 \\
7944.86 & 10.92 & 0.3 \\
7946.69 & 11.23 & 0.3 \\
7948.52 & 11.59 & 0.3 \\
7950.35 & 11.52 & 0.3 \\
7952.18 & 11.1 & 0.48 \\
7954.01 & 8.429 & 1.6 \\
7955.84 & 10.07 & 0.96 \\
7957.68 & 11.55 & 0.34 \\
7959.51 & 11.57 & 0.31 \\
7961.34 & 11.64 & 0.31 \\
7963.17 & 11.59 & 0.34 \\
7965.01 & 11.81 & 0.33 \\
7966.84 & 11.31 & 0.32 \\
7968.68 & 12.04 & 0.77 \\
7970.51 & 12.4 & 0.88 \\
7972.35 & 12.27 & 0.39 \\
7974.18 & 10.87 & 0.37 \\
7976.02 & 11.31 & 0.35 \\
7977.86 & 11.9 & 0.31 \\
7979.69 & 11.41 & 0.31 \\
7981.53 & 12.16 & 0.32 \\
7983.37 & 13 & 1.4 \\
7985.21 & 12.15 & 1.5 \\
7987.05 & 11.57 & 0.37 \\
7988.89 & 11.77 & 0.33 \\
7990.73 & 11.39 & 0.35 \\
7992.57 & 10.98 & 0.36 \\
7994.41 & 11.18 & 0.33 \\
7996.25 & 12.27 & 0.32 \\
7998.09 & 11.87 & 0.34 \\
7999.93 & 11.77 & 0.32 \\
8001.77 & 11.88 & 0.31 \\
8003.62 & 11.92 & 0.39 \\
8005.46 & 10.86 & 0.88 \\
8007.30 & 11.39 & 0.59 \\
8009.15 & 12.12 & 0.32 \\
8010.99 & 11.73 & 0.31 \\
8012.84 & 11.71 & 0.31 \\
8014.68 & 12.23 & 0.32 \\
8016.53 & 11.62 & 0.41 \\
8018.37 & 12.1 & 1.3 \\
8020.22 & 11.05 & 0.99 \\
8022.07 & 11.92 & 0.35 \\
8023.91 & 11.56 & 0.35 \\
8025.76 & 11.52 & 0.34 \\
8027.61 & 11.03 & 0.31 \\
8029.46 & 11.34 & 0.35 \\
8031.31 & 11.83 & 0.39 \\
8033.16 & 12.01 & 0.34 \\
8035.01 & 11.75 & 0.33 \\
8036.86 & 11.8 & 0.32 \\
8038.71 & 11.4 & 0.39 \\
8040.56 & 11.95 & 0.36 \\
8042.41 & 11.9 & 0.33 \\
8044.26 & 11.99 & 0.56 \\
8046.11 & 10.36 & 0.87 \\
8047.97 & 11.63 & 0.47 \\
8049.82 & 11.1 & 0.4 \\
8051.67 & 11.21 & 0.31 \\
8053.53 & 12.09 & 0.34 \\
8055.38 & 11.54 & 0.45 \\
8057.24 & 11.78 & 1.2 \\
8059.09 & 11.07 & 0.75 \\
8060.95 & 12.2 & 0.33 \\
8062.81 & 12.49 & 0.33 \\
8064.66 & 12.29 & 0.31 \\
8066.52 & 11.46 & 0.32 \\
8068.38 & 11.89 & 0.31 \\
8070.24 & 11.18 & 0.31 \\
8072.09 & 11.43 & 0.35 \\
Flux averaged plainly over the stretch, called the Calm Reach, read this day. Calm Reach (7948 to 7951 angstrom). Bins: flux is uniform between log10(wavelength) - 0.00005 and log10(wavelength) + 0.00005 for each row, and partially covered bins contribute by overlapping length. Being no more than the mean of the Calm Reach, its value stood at 11.6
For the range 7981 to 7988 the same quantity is 12.2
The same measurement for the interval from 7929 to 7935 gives 11.2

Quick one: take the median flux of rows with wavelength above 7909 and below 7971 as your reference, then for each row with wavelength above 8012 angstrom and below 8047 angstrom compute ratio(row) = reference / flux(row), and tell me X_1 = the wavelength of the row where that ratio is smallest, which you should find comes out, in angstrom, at 8014.68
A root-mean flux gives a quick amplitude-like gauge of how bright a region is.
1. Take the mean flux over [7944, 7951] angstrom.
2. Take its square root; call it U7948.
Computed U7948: 3.36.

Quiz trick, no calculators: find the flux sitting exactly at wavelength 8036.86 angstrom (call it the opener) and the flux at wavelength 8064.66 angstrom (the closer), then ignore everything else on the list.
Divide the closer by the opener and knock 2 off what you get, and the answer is -0.96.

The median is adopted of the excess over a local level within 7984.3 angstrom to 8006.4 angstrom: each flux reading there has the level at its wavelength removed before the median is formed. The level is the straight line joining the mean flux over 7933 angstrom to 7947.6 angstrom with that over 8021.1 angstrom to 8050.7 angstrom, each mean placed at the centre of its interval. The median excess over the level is 0.4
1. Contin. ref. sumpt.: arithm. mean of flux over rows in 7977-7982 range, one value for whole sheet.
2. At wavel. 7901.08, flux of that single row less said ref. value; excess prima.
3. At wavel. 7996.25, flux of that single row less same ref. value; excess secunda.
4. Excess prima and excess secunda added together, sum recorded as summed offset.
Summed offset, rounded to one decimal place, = -2.0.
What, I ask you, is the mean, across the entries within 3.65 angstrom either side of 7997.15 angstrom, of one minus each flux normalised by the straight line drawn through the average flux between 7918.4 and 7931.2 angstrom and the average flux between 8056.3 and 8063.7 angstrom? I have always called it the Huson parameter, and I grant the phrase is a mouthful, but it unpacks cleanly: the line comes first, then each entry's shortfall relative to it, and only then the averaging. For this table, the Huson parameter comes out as -0.013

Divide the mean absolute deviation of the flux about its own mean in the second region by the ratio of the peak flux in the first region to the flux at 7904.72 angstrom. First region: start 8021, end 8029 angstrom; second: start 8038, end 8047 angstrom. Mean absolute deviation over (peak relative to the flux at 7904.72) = 0.49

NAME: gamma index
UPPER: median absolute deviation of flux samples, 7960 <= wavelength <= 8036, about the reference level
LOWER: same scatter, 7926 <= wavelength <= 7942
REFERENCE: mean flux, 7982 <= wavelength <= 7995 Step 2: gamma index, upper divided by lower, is 0.41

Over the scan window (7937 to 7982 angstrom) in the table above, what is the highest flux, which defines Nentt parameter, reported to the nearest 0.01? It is 12.40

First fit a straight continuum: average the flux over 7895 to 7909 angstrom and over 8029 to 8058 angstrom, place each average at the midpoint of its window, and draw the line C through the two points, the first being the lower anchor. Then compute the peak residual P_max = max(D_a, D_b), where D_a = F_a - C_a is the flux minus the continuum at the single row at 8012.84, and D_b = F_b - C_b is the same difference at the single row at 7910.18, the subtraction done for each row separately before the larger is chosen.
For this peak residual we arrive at 0.22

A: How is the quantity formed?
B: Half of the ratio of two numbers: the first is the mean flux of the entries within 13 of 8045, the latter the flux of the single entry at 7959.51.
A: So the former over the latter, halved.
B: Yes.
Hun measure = 0.502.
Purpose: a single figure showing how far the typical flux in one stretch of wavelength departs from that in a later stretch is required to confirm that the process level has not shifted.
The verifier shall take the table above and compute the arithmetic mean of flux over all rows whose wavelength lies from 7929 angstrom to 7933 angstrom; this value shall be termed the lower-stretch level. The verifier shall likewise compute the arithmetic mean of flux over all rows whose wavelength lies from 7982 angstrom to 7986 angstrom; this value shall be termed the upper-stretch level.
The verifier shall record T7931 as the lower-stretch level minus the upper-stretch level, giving -1.2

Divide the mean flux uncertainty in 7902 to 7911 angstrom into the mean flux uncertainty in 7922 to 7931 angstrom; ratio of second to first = 0.47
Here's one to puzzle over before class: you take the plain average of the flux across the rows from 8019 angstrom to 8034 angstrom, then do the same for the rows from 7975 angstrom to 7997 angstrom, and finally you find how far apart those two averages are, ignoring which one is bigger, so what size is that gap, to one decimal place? 0.2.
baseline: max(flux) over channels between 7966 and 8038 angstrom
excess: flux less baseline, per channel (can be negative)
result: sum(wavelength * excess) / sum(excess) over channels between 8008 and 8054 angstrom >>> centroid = 8032.5 angstrom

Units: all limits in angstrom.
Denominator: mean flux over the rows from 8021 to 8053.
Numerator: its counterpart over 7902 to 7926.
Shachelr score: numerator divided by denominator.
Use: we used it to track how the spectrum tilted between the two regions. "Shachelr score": 0.98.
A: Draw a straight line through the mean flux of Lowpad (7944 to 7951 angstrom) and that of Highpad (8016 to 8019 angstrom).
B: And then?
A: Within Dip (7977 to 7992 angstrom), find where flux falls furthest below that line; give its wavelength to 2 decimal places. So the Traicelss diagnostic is 7990.73 angstrom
